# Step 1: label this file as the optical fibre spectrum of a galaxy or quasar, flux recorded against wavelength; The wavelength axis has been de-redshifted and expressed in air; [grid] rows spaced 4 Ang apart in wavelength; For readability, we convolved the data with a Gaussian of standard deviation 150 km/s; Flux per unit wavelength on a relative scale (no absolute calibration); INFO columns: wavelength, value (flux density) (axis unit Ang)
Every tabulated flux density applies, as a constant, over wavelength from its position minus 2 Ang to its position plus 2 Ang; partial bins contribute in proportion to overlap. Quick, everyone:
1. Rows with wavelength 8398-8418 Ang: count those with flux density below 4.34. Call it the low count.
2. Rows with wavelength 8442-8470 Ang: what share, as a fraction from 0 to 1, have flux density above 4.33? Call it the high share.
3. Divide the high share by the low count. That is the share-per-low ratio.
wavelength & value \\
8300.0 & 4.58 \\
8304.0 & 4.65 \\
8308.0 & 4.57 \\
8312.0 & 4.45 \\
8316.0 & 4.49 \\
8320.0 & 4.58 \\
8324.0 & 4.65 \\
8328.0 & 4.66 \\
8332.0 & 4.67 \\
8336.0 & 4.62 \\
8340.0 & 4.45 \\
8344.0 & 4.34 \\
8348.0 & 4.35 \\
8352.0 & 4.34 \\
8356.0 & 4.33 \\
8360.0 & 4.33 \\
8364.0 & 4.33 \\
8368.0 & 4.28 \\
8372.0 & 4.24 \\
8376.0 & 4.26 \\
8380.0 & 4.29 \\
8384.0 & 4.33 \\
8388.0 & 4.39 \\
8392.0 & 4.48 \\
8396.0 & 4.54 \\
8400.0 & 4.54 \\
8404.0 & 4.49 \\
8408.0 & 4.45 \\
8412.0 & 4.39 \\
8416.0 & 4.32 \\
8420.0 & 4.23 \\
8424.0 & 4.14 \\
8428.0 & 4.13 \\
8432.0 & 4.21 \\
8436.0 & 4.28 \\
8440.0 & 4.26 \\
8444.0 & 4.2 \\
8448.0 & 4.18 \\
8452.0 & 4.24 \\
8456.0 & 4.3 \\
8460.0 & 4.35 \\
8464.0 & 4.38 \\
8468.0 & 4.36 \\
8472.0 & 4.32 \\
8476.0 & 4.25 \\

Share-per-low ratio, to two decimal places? 0.43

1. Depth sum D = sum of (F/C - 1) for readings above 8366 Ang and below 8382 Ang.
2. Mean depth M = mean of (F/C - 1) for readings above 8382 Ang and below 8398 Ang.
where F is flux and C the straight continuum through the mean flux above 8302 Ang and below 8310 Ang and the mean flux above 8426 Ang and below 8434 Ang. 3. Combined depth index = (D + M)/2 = -0.03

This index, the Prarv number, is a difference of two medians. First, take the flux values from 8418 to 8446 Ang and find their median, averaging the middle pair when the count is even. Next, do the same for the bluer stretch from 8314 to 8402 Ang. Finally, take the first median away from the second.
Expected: 0.2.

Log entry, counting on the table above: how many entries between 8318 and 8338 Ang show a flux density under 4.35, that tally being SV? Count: 0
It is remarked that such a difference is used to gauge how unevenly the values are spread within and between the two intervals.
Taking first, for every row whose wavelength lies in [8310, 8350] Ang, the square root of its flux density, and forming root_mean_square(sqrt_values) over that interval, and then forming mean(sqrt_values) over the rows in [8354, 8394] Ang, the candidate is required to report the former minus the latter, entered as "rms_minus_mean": 0.05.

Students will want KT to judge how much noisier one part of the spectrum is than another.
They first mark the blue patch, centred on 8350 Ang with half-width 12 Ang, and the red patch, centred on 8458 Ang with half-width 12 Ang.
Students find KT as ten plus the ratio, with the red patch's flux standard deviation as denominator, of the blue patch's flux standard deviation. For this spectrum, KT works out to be 10.6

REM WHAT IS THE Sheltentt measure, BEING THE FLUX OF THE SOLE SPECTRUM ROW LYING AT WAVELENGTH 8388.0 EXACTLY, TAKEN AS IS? 4.39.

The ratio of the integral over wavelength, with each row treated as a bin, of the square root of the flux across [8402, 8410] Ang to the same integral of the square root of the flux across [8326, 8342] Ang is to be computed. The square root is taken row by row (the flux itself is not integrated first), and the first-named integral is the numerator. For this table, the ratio 0.5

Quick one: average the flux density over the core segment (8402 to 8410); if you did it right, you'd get 4.47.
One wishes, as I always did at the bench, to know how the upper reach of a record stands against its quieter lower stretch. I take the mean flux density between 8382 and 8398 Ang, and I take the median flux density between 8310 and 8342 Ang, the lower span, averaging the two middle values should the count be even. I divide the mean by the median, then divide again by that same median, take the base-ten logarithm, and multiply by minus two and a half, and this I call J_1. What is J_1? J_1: 1.70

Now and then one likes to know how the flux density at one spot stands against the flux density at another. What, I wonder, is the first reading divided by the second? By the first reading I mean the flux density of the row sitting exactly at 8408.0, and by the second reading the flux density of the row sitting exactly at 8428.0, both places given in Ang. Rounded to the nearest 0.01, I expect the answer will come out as 1.08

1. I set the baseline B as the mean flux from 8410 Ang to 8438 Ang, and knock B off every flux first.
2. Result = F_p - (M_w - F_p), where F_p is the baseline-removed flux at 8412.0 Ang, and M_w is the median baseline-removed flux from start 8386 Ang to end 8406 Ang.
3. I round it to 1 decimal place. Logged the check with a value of 0.0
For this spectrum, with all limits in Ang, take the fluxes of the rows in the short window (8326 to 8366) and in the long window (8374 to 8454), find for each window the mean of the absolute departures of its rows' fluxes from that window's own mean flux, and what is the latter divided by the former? 0.848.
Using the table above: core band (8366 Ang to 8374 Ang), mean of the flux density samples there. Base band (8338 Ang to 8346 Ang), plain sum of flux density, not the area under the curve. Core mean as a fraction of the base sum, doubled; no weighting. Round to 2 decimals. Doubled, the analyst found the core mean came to 0.97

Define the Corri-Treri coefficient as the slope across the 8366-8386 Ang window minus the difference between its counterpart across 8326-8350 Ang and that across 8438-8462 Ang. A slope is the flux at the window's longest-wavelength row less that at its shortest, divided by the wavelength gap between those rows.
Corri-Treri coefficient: 0.02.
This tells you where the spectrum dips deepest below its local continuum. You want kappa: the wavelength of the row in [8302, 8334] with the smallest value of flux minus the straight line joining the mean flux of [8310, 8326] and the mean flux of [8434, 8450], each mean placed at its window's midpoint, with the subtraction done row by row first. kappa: 8312.0 Ang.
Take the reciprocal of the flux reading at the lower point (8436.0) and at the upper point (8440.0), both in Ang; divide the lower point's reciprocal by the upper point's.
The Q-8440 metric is 1.00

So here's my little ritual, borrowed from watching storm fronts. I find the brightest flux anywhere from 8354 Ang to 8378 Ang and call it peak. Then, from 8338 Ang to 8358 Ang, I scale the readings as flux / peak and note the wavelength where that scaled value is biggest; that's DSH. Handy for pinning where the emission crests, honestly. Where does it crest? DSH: 8340.0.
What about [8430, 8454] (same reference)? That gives 8436.0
